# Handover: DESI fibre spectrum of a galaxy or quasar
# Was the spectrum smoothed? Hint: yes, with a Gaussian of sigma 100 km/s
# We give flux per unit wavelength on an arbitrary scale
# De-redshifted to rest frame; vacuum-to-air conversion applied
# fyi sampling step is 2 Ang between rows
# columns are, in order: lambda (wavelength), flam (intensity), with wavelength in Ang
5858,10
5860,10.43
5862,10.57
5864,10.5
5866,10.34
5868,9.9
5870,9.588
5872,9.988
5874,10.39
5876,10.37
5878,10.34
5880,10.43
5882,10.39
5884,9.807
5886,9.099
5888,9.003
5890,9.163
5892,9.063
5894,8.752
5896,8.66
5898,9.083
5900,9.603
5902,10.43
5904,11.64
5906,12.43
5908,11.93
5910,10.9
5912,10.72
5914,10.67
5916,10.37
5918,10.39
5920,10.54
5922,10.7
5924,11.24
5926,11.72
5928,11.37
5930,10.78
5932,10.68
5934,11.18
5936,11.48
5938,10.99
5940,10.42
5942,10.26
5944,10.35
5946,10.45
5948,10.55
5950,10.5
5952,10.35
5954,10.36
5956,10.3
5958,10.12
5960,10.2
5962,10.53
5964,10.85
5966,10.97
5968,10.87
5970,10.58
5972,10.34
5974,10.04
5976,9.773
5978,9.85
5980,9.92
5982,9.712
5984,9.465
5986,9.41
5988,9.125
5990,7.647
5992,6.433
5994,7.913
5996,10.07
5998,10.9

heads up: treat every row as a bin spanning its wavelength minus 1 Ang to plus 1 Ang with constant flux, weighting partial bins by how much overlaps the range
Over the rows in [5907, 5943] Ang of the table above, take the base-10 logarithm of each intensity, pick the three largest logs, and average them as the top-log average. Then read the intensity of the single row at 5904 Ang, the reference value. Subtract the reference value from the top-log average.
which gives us -10.6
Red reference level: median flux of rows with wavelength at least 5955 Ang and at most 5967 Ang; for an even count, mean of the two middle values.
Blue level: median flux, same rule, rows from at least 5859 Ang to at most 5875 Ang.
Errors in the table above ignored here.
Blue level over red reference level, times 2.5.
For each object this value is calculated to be 2.49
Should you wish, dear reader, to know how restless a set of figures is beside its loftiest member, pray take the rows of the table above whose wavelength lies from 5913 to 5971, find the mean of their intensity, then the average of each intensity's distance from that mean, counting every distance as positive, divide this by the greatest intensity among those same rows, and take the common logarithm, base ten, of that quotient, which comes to -1.56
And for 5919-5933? -1.49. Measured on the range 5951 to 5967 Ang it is -1.66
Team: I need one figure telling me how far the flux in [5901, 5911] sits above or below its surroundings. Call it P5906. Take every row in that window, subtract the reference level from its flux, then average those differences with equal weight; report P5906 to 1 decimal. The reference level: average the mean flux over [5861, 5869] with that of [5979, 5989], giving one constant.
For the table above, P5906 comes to 1.5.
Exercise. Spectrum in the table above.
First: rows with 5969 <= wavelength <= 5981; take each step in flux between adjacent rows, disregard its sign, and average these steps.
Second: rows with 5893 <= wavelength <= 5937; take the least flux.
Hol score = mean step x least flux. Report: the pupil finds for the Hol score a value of 1.7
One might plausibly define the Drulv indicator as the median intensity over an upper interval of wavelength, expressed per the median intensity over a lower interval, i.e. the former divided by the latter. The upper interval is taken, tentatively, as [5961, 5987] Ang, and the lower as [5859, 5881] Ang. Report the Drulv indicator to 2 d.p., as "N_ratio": 0.97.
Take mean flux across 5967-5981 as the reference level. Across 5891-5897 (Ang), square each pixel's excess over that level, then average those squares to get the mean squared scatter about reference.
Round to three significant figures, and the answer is 1.91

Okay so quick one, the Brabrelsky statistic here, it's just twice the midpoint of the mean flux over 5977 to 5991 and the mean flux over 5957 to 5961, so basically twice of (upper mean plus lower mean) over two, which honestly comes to 19.5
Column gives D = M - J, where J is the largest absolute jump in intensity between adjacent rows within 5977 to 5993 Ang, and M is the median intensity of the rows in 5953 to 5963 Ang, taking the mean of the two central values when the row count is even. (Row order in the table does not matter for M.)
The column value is 8.82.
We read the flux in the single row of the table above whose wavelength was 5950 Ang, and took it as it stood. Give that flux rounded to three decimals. 10.500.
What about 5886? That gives 9.099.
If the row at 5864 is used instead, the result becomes 10.500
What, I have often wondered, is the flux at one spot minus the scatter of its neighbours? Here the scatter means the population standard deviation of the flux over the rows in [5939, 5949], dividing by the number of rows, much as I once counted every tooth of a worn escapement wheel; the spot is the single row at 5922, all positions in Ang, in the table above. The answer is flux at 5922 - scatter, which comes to 10.6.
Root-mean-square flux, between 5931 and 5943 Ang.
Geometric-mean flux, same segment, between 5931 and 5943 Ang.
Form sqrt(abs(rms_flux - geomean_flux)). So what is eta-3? 0.129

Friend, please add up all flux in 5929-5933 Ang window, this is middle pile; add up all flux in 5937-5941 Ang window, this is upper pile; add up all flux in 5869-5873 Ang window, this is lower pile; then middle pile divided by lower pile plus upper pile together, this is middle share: 0.52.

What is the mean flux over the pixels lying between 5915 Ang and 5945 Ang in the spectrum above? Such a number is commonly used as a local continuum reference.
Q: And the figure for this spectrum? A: 10.8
